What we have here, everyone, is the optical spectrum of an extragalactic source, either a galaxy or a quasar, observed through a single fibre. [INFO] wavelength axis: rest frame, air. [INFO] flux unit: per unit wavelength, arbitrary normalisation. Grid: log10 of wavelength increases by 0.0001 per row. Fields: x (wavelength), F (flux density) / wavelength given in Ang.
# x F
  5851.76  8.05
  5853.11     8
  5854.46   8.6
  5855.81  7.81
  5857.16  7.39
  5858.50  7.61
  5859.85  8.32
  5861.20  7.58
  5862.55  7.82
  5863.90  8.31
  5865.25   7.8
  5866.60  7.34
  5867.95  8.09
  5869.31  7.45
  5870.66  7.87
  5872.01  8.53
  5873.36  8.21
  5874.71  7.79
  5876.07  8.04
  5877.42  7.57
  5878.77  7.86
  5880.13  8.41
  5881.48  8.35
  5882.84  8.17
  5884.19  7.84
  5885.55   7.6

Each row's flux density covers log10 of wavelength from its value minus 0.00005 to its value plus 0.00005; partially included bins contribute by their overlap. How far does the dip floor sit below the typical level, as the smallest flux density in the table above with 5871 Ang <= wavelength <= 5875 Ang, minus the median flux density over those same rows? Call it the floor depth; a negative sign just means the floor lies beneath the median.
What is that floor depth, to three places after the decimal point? -0.420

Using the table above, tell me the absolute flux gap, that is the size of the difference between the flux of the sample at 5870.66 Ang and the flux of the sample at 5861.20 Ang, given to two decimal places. 0.29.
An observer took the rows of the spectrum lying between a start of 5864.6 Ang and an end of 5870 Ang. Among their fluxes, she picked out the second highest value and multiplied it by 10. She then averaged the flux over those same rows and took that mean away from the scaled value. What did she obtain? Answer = 70.3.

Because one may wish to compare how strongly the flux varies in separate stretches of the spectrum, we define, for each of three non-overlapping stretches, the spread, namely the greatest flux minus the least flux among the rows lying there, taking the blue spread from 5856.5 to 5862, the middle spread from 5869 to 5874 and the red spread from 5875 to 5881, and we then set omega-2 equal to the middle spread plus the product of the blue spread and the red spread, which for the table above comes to 1.9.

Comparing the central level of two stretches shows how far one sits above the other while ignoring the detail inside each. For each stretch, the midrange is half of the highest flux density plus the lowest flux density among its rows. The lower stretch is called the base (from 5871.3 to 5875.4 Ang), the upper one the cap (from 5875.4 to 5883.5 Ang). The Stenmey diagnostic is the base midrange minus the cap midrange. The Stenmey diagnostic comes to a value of 0.17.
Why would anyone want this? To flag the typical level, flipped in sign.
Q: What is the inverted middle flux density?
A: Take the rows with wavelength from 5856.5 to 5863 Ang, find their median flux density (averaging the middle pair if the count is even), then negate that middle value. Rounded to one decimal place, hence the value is -7.6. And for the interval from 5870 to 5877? -8.0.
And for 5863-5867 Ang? -7.8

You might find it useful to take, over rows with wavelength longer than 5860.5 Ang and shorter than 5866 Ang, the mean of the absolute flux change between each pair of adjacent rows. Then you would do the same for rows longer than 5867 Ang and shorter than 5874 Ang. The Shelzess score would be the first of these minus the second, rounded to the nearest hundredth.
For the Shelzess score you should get -0.10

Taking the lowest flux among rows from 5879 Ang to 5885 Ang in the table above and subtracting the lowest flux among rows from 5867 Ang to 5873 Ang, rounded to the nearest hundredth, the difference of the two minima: 0.39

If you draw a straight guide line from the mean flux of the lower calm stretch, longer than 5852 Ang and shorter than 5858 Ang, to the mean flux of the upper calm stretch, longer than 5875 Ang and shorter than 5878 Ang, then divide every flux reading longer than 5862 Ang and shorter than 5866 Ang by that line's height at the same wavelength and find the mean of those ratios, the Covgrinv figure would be 1.01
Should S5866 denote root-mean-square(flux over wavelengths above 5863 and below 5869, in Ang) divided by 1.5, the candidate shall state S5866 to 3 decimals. 5.262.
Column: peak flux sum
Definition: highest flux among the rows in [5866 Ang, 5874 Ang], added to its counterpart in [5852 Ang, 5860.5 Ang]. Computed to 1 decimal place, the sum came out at 17.1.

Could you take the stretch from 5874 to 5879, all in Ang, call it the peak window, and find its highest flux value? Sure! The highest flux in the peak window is 8.04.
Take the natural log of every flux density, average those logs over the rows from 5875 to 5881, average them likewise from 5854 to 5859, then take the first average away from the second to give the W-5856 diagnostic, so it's -0.02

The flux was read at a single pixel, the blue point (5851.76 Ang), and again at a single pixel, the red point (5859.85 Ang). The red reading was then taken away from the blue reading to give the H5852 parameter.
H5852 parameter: -0.3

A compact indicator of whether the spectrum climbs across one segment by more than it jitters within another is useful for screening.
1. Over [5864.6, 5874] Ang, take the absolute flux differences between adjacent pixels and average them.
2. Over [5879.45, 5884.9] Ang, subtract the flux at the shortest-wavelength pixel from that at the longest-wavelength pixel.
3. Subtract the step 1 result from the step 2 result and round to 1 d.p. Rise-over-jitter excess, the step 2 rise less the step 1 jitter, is -1.1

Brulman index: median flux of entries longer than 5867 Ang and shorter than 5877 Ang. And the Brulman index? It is 8.0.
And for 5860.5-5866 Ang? 7.8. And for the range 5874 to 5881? 7.9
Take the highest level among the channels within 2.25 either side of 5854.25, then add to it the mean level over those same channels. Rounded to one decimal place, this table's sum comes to 16.7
